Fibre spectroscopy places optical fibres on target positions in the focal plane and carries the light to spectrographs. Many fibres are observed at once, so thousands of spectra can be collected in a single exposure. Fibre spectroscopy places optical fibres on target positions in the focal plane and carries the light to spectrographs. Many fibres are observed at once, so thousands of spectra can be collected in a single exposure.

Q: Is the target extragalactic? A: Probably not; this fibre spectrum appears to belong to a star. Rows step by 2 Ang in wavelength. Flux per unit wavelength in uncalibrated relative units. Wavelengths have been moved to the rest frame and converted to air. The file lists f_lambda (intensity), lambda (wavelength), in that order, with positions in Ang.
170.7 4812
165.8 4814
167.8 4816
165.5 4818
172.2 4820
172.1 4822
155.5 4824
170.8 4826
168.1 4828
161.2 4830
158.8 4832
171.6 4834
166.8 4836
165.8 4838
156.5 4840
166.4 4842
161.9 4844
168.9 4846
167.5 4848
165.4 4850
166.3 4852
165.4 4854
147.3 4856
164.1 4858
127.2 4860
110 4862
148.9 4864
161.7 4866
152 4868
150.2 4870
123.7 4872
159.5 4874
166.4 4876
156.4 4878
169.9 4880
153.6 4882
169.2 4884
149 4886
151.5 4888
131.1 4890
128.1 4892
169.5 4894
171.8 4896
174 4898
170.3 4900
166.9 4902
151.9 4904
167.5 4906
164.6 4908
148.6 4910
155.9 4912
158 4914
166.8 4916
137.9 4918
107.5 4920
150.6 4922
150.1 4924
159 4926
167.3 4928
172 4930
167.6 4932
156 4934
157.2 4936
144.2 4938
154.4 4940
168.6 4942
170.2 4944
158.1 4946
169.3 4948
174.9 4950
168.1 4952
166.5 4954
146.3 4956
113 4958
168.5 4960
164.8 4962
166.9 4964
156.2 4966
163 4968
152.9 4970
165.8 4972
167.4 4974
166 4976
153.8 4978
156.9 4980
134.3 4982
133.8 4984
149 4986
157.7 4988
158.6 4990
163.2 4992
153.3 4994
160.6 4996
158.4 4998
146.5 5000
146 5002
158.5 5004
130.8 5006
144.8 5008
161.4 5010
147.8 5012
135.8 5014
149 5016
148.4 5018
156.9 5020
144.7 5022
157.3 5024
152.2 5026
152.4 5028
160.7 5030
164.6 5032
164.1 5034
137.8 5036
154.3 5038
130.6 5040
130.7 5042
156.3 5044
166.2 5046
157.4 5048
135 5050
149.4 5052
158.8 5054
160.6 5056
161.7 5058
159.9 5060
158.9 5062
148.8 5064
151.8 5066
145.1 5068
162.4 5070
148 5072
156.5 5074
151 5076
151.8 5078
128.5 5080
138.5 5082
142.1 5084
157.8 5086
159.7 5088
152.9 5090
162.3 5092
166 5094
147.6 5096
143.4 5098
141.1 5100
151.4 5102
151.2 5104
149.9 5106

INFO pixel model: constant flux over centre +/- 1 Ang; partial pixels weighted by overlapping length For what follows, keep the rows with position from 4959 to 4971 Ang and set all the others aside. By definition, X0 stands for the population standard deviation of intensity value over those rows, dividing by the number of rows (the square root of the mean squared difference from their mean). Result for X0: 6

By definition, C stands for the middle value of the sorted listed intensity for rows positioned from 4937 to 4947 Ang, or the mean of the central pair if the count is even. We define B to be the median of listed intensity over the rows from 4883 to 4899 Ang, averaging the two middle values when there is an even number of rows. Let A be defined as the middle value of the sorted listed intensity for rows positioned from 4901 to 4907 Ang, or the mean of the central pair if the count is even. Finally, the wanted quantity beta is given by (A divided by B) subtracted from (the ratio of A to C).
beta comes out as 0.015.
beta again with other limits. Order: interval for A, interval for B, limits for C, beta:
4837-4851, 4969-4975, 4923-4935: 0.016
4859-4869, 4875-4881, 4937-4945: 0.027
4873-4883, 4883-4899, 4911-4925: 0.064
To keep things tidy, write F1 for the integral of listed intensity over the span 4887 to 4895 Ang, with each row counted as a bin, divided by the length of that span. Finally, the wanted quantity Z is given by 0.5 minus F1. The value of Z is -145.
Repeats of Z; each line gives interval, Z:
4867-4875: -146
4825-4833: -164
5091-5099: -154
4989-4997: -158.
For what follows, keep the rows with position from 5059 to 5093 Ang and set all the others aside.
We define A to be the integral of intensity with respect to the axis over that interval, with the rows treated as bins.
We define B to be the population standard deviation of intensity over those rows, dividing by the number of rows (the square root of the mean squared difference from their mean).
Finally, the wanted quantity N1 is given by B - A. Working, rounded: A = 5152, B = 8.9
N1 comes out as -5143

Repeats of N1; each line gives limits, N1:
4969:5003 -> -5239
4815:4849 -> -5630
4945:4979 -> -5429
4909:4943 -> -5229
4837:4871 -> -5276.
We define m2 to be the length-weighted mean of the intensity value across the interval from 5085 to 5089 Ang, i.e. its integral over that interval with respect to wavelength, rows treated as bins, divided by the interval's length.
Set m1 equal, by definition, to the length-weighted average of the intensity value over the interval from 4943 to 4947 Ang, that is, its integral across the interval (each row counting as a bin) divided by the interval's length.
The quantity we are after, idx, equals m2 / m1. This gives 0.97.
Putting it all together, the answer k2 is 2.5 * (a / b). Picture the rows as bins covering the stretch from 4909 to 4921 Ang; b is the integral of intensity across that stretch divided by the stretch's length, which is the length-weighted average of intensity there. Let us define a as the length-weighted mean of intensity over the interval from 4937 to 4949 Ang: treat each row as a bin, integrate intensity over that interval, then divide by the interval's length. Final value 2.76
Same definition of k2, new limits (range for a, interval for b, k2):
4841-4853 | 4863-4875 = 2.78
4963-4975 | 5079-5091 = 2.76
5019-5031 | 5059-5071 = 2.49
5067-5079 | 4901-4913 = 2.39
